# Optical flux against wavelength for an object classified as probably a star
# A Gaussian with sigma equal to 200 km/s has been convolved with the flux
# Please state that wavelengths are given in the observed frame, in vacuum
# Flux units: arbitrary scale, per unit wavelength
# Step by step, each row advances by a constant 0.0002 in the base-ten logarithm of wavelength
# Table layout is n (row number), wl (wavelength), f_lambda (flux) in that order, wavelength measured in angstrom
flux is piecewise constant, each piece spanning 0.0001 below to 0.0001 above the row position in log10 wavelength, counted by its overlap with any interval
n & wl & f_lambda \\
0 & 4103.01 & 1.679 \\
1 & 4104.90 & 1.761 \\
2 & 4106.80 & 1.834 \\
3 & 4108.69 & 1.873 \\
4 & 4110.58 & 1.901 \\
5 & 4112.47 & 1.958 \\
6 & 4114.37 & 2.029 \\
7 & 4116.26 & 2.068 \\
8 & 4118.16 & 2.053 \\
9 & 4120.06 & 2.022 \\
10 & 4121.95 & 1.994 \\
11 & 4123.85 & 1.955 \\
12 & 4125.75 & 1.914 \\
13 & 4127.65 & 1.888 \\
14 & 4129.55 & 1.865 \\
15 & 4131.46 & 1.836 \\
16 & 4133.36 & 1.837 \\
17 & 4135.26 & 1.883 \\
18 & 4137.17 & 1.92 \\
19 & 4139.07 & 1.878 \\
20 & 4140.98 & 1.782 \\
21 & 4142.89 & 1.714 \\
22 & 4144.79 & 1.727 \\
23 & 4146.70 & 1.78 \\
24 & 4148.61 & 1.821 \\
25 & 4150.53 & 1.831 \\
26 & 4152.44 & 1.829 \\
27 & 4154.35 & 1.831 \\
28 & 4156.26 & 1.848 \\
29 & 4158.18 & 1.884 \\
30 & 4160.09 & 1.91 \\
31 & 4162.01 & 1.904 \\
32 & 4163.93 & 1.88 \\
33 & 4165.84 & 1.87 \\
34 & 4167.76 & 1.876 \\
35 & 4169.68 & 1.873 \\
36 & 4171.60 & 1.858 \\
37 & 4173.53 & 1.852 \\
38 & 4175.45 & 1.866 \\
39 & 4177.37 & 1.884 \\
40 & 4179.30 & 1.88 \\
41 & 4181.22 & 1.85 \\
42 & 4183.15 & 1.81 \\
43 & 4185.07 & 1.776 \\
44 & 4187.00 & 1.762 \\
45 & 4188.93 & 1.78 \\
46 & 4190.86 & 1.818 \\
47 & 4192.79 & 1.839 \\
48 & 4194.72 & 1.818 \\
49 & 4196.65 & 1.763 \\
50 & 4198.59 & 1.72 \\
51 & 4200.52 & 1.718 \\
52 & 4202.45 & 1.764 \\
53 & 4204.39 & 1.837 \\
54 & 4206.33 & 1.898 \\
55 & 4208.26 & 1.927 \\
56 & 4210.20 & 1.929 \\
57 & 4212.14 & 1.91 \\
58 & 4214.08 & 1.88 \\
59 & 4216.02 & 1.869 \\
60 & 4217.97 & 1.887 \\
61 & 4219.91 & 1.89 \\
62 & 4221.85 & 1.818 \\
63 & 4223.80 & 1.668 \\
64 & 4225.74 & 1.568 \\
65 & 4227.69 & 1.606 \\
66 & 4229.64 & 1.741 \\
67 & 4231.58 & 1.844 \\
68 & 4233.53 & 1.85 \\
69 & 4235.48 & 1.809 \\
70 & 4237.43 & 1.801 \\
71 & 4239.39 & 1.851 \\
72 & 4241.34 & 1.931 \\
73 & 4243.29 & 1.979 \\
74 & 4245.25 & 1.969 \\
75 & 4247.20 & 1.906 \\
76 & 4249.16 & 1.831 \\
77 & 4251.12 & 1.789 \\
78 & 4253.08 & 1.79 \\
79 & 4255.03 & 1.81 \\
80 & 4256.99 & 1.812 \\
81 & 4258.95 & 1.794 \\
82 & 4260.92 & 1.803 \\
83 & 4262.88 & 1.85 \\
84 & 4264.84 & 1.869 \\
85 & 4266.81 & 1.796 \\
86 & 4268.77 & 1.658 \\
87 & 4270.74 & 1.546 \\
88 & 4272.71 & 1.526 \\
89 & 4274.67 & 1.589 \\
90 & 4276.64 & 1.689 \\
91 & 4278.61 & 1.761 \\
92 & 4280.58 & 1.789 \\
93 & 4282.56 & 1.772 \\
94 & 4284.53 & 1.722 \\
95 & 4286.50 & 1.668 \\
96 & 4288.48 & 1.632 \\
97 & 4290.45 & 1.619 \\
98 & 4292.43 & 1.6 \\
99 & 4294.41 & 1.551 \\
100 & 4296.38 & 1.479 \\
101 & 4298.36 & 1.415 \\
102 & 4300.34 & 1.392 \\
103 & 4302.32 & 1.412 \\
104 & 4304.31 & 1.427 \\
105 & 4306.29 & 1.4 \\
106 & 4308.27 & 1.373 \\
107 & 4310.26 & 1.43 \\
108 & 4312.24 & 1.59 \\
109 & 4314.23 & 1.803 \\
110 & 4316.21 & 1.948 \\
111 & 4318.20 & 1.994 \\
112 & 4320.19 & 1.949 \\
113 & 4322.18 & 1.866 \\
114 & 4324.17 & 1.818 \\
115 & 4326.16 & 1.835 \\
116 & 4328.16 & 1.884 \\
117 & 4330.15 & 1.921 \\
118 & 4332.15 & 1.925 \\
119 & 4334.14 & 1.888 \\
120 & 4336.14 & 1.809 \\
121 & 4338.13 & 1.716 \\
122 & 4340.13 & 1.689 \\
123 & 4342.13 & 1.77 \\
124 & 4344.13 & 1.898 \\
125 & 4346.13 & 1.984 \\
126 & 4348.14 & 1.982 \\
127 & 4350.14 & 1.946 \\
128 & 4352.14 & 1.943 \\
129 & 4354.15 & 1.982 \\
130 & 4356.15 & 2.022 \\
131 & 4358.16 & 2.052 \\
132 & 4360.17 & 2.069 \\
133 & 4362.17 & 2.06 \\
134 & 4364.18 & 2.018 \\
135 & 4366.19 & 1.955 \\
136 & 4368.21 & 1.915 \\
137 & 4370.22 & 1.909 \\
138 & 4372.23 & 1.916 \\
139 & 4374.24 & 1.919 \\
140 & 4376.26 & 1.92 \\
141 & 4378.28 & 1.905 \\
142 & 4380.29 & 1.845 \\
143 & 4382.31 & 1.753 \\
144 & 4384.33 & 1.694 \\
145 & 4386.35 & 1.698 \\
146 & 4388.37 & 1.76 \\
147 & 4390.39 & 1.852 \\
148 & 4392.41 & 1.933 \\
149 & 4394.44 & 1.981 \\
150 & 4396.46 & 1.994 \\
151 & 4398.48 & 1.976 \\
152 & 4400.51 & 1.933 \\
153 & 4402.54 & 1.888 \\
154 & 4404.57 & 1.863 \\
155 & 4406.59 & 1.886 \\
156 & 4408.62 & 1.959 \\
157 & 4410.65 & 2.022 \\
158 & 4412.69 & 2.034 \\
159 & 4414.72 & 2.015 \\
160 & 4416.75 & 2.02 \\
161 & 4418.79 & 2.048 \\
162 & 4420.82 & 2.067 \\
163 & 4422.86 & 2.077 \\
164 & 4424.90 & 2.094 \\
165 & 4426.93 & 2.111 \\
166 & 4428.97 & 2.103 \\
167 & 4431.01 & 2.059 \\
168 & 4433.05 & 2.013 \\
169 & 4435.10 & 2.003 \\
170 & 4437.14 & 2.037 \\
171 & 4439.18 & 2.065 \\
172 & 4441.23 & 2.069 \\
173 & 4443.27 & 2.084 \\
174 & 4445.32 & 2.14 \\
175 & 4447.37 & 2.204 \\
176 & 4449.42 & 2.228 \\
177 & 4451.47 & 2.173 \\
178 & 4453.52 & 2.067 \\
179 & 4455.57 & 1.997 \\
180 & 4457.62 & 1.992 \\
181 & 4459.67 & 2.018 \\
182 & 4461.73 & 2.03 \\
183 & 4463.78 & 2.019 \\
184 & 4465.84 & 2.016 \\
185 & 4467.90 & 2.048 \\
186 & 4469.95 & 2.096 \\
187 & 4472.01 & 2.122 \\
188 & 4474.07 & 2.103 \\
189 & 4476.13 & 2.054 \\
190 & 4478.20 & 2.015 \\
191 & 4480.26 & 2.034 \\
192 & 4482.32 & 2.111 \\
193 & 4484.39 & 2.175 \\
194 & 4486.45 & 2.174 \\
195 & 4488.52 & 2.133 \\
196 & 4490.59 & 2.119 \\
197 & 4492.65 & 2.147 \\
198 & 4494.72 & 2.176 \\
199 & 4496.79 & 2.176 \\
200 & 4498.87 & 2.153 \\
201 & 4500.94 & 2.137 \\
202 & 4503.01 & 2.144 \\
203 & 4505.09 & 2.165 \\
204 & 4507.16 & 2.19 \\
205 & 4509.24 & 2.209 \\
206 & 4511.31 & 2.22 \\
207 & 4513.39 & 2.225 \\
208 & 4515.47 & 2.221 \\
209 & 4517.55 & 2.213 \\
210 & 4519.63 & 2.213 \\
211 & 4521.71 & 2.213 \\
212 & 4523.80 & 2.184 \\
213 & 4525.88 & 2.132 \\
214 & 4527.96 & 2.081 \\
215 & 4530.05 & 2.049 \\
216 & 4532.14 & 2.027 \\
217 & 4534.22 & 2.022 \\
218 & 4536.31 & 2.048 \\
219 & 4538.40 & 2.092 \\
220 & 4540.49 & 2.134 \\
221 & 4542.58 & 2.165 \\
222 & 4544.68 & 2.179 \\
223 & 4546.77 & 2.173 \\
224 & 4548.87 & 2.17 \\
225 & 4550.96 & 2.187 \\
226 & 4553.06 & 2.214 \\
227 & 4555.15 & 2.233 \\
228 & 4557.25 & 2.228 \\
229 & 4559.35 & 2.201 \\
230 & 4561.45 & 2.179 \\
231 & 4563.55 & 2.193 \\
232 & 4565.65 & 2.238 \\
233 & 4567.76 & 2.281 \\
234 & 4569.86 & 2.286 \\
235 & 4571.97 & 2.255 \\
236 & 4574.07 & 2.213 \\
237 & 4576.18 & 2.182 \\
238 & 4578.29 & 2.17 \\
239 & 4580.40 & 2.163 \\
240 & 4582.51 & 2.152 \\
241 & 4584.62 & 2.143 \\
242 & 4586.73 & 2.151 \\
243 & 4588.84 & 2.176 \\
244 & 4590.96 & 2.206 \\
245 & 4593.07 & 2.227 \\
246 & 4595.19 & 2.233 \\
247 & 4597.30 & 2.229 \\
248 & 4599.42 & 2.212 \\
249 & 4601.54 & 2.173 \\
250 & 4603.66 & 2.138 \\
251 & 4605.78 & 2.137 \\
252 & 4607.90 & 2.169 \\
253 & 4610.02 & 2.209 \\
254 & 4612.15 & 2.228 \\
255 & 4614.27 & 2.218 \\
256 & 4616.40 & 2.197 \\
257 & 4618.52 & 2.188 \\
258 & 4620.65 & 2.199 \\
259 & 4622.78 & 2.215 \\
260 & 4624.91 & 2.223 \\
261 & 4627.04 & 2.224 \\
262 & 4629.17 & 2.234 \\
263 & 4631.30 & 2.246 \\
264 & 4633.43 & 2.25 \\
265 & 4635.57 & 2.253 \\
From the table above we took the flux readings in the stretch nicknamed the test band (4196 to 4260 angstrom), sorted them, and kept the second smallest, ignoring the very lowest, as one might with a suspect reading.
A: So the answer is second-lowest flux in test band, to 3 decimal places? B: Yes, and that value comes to 1.606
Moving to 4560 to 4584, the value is 2.163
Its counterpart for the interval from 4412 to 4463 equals 1.997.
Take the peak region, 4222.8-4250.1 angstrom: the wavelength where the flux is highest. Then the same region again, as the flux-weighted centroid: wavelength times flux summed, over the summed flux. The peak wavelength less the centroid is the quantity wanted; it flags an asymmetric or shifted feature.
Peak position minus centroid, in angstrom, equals 6.4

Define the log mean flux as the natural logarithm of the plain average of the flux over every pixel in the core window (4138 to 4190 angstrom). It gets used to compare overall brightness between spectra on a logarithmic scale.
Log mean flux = 0.61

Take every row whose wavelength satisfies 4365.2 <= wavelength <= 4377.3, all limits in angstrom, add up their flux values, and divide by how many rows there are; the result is 1.92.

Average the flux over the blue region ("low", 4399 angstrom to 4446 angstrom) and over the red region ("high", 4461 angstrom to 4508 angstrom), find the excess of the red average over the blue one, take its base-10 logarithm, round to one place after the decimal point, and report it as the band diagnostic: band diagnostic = -1.1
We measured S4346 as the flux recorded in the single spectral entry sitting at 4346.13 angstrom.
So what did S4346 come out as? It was 1.984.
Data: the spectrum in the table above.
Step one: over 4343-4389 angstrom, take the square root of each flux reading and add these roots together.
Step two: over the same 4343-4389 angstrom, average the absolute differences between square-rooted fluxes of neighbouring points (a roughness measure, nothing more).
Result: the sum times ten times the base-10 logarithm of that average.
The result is -614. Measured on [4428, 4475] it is -641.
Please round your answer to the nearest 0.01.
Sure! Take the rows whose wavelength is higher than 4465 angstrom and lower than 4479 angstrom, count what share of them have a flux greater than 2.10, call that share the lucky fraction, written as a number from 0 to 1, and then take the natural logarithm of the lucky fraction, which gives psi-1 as -1.25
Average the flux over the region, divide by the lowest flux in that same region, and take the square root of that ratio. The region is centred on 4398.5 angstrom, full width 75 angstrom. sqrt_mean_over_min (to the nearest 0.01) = 1.07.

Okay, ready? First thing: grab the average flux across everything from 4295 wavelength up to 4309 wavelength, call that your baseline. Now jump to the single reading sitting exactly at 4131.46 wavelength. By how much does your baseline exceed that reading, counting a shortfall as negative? -0.42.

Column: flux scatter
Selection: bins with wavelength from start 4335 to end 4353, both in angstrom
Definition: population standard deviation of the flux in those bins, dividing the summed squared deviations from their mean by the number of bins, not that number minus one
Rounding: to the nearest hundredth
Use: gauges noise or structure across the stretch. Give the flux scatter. 0.11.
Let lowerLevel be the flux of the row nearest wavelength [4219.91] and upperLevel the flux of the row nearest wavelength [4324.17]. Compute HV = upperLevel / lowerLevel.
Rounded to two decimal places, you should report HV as 0.96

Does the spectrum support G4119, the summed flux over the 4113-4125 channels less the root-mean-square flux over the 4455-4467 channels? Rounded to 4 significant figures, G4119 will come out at 10.11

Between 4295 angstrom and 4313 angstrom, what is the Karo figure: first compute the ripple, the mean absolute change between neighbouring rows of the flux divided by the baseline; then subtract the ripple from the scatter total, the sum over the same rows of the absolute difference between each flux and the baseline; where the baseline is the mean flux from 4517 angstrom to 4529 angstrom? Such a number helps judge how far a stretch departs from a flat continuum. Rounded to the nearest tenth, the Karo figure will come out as 6.6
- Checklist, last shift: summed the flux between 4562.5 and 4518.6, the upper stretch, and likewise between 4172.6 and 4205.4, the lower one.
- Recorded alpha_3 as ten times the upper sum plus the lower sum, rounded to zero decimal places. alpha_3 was 482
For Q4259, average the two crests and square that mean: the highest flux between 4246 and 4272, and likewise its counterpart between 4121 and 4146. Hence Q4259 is 3.80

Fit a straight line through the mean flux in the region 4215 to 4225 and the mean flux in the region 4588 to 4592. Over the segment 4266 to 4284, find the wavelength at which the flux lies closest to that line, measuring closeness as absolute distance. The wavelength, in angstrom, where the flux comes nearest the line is 4266.81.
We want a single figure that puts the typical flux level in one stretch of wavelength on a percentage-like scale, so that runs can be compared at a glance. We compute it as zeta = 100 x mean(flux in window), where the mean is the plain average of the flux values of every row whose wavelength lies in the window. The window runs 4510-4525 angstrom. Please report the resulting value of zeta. 221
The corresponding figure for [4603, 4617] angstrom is 219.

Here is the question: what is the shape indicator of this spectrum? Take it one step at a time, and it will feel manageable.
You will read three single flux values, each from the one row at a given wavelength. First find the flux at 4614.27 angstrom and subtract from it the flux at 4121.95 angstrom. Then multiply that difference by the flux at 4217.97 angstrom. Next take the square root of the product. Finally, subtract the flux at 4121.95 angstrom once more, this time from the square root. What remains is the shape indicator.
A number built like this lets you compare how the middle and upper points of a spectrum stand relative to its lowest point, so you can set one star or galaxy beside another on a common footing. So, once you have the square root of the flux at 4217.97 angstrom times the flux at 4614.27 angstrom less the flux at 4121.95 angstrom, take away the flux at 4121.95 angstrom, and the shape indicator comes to -1.34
